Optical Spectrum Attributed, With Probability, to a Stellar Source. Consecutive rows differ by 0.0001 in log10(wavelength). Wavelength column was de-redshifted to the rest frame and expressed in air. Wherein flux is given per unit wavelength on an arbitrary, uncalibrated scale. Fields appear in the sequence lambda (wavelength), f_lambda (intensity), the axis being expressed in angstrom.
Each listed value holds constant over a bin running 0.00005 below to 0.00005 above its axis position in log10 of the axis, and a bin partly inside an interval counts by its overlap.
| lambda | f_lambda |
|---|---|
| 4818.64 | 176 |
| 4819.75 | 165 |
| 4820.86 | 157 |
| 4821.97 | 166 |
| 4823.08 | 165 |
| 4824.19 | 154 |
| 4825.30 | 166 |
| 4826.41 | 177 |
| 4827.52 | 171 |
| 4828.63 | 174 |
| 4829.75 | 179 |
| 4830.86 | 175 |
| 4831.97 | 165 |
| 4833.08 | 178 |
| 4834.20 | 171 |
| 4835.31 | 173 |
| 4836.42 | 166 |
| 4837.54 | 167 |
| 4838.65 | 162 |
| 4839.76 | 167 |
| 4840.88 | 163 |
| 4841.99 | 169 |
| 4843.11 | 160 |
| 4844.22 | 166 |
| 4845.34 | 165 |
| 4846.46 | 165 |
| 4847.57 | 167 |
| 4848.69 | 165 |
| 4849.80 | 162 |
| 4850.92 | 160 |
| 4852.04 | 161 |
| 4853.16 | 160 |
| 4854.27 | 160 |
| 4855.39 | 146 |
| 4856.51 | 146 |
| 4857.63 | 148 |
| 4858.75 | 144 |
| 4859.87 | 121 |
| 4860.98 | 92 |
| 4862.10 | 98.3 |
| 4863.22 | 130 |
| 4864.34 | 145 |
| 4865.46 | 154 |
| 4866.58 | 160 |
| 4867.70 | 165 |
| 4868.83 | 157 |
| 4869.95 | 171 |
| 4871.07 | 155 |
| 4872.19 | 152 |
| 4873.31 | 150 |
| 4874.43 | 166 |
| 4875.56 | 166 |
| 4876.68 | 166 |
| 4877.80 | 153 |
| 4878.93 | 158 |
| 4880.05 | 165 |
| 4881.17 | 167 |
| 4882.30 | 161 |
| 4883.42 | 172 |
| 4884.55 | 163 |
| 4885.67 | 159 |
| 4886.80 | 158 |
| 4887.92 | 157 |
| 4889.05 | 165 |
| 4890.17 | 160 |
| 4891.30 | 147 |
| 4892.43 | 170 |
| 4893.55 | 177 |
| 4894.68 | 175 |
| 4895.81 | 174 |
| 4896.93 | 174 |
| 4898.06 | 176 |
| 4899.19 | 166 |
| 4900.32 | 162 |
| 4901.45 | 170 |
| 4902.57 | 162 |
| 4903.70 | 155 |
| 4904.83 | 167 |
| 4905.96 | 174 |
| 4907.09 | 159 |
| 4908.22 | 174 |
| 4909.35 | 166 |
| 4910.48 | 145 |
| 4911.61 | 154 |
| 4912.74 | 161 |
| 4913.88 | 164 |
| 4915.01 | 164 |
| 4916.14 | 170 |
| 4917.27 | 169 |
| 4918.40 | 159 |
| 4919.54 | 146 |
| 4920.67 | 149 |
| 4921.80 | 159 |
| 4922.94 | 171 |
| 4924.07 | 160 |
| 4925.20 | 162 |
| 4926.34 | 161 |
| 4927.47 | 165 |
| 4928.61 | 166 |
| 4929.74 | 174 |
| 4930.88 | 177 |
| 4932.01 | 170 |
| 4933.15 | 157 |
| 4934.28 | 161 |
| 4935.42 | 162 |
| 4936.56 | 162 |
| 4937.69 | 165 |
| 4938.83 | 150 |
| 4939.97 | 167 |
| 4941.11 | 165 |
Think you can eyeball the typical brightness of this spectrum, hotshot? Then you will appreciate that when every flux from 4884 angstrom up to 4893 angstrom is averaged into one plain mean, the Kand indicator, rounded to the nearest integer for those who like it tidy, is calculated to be 160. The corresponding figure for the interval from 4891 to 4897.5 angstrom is 170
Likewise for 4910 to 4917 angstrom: 160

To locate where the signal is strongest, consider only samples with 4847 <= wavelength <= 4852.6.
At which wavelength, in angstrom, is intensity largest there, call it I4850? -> 4847.57 angstrom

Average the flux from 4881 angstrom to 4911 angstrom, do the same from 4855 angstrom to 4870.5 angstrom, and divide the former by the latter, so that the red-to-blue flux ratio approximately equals 1.17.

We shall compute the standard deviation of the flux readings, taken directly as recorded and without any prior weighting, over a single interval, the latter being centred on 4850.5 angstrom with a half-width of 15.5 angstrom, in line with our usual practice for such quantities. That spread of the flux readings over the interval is 20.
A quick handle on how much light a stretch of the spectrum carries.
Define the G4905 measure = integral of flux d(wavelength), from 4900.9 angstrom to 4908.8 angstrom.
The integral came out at 1311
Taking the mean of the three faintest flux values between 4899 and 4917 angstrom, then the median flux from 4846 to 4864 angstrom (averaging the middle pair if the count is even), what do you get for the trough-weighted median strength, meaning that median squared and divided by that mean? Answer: 157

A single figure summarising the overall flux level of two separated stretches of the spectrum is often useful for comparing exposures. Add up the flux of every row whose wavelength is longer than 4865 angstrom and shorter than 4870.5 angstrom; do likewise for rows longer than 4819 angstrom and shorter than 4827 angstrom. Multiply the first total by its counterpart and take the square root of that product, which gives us 963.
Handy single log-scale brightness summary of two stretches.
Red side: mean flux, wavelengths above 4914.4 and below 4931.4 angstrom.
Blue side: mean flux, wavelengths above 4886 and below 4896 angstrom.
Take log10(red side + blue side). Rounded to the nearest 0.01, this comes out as 2.52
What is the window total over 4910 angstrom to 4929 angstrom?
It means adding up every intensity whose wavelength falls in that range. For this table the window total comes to 2725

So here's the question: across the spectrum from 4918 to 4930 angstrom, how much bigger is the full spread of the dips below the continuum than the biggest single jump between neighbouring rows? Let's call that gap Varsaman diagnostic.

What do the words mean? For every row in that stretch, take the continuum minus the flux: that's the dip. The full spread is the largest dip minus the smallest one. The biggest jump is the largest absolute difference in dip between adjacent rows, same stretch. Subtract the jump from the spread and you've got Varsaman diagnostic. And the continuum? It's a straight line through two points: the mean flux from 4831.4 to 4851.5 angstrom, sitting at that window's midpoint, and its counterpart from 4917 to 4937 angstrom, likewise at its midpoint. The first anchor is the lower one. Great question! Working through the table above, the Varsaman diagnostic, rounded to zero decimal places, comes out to 15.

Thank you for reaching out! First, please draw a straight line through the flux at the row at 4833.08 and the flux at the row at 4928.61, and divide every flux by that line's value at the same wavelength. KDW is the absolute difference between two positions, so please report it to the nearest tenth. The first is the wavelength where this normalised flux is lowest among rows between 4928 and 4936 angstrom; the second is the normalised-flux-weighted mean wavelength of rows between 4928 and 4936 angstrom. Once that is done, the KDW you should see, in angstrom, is 1.2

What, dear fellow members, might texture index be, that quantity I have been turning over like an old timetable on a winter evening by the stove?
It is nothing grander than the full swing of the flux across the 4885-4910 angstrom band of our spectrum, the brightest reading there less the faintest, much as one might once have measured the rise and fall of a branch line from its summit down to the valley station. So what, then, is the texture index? 30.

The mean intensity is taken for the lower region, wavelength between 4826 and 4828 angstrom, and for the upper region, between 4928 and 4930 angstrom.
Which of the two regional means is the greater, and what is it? 174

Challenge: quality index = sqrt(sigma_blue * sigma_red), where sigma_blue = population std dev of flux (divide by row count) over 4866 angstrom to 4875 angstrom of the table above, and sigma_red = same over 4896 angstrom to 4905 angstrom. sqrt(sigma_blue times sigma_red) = 6.7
